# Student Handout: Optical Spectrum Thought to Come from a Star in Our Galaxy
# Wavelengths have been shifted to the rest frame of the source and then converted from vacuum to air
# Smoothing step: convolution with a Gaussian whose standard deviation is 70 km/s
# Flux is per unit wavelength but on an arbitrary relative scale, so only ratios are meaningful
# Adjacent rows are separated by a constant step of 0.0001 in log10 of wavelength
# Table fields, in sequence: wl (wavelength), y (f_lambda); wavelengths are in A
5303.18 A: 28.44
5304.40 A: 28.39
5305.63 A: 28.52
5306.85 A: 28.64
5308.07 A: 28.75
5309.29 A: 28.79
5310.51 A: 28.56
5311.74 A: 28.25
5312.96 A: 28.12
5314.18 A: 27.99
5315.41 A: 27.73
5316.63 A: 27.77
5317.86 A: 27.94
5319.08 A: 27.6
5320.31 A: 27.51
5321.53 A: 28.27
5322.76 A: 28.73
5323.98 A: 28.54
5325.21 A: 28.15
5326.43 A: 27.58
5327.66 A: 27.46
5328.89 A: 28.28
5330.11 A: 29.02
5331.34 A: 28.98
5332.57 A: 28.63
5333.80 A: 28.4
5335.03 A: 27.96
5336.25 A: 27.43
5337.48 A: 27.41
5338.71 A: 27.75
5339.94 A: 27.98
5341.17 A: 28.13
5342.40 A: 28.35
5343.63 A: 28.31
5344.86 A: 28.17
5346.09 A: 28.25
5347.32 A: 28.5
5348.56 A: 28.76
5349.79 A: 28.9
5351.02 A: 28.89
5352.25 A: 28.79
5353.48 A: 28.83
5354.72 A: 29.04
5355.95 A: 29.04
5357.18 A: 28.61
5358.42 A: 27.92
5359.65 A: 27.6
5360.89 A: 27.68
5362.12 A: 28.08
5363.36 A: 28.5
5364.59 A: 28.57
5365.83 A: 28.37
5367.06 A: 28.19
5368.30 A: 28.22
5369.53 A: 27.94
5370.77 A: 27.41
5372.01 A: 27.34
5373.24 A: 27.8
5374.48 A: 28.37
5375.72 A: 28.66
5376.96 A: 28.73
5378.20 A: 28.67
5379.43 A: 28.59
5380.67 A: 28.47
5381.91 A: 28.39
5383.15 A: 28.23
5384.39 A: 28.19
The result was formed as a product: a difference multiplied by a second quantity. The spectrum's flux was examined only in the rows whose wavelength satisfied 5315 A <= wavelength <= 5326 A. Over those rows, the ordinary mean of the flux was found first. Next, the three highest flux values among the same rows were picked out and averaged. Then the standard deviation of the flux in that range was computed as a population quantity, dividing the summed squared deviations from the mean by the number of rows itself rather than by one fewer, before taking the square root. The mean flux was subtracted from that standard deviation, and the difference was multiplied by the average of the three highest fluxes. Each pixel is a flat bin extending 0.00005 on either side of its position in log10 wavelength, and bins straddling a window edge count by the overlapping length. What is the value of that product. -788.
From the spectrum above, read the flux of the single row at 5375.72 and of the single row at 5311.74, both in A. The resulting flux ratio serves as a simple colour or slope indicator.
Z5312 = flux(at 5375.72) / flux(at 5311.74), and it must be 1.01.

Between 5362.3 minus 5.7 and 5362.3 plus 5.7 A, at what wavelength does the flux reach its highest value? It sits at 5357.18 A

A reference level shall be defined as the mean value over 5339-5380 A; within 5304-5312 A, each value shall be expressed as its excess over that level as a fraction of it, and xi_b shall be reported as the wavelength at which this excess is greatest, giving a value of 5309.29 A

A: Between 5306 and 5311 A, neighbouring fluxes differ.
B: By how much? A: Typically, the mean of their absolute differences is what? 0.13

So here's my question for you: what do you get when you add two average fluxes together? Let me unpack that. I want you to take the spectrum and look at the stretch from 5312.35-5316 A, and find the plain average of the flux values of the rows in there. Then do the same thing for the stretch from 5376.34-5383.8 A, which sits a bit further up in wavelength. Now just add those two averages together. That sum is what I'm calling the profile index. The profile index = 56.5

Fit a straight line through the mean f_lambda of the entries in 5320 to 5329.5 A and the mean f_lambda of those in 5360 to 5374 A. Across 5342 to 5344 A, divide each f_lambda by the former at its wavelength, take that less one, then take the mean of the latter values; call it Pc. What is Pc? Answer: 0.010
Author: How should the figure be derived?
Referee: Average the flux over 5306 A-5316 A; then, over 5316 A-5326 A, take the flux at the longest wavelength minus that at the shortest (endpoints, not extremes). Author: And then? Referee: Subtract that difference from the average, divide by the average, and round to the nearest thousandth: 0.987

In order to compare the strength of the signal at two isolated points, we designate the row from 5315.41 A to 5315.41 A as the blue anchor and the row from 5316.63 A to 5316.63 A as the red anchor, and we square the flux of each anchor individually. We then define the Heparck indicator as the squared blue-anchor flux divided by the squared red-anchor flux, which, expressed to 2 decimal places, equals 1.00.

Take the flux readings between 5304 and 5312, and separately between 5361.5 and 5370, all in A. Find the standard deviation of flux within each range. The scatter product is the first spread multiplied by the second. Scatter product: 0.04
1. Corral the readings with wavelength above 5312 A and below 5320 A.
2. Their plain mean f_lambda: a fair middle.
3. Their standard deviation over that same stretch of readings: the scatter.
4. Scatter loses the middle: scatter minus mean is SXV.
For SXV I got -27.7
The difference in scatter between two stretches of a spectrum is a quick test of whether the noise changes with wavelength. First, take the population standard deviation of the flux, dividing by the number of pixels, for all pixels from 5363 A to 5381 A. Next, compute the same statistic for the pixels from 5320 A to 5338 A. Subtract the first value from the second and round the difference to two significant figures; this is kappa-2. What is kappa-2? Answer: 0.12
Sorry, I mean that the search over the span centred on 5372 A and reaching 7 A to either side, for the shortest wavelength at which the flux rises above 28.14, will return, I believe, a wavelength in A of 5365.83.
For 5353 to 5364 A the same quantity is 5353.48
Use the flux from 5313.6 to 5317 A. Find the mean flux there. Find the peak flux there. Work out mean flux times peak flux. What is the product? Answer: 779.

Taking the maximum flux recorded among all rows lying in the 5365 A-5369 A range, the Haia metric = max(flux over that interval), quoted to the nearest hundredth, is 28.37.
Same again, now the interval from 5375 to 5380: 28.73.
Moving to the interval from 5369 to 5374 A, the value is 27.94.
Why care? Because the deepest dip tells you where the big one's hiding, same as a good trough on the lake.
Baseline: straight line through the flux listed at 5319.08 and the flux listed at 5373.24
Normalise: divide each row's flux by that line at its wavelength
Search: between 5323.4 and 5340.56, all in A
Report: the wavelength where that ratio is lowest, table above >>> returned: 5337.48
